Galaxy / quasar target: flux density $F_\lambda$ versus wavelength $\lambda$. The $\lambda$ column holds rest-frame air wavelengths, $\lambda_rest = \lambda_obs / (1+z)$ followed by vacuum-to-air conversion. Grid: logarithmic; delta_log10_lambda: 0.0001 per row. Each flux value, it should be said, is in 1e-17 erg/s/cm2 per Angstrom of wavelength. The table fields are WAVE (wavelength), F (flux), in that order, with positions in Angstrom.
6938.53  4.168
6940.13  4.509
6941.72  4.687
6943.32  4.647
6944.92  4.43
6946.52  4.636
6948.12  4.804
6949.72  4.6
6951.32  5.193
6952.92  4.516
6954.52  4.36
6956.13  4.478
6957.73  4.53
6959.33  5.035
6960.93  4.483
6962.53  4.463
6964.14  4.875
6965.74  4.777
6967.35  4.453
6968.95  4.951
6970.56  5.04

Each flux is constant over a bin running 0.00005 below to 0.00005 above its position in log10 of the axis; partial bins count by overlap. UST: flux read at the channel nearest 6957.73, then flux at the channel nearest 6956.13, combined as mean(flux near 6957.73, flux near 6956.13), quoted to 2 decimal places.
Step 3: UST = 4.50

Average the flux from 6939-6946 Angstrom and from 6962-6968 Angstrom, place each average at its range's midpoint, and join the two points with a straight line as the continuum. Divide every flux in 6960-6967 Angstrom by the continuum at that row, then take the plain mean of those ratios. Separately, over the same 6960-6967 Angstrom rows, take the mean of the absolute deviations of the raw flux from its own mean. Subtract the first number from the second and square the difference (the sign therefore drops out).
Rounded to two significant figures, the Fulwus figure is 0.68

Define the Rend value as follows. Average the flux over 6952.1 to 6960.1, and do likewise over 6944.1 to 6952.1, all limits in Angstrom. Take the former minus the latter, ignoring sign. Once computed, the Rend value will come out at 0.15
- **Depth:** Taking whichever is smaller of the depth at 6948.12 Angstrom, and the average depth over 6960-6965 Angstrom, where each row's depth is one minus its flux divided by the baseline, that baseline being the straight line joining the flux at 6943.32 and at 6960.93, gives -0.044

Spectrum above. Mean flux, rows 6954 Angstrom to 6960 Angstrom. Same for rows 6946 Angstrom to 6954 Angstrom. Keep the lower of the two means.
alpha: 4.60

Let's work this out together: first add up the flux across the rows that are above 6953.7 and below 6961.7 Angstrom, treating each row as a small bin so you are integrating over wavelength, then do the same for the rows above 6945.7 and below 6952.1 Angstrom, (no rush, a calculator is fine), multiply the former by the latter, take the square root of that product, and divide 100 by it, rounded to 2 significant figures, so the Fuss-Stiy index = 3.0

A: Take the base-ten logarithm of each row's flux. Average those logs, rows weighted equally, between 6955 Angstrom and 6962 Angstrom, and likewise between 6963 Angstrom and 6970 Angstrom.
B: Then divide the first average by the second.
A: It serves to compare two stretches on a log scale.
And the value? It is 0.98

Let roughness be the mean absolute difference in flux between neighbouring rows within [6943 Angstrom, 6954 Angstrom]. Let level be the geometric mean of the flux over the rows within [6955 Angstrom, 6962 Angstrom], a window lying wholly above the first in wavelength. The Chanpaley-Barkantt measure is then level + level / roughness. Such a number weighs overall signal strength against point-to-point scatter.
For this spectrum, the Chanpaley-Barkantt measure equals 18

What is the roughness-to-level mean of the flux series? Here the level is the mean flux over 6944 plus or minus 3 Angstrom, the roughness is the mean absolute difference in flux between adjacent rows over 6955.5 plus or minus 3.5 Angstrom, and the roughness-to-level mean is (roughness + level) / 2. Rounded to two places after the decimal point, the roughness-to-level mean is 2.35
